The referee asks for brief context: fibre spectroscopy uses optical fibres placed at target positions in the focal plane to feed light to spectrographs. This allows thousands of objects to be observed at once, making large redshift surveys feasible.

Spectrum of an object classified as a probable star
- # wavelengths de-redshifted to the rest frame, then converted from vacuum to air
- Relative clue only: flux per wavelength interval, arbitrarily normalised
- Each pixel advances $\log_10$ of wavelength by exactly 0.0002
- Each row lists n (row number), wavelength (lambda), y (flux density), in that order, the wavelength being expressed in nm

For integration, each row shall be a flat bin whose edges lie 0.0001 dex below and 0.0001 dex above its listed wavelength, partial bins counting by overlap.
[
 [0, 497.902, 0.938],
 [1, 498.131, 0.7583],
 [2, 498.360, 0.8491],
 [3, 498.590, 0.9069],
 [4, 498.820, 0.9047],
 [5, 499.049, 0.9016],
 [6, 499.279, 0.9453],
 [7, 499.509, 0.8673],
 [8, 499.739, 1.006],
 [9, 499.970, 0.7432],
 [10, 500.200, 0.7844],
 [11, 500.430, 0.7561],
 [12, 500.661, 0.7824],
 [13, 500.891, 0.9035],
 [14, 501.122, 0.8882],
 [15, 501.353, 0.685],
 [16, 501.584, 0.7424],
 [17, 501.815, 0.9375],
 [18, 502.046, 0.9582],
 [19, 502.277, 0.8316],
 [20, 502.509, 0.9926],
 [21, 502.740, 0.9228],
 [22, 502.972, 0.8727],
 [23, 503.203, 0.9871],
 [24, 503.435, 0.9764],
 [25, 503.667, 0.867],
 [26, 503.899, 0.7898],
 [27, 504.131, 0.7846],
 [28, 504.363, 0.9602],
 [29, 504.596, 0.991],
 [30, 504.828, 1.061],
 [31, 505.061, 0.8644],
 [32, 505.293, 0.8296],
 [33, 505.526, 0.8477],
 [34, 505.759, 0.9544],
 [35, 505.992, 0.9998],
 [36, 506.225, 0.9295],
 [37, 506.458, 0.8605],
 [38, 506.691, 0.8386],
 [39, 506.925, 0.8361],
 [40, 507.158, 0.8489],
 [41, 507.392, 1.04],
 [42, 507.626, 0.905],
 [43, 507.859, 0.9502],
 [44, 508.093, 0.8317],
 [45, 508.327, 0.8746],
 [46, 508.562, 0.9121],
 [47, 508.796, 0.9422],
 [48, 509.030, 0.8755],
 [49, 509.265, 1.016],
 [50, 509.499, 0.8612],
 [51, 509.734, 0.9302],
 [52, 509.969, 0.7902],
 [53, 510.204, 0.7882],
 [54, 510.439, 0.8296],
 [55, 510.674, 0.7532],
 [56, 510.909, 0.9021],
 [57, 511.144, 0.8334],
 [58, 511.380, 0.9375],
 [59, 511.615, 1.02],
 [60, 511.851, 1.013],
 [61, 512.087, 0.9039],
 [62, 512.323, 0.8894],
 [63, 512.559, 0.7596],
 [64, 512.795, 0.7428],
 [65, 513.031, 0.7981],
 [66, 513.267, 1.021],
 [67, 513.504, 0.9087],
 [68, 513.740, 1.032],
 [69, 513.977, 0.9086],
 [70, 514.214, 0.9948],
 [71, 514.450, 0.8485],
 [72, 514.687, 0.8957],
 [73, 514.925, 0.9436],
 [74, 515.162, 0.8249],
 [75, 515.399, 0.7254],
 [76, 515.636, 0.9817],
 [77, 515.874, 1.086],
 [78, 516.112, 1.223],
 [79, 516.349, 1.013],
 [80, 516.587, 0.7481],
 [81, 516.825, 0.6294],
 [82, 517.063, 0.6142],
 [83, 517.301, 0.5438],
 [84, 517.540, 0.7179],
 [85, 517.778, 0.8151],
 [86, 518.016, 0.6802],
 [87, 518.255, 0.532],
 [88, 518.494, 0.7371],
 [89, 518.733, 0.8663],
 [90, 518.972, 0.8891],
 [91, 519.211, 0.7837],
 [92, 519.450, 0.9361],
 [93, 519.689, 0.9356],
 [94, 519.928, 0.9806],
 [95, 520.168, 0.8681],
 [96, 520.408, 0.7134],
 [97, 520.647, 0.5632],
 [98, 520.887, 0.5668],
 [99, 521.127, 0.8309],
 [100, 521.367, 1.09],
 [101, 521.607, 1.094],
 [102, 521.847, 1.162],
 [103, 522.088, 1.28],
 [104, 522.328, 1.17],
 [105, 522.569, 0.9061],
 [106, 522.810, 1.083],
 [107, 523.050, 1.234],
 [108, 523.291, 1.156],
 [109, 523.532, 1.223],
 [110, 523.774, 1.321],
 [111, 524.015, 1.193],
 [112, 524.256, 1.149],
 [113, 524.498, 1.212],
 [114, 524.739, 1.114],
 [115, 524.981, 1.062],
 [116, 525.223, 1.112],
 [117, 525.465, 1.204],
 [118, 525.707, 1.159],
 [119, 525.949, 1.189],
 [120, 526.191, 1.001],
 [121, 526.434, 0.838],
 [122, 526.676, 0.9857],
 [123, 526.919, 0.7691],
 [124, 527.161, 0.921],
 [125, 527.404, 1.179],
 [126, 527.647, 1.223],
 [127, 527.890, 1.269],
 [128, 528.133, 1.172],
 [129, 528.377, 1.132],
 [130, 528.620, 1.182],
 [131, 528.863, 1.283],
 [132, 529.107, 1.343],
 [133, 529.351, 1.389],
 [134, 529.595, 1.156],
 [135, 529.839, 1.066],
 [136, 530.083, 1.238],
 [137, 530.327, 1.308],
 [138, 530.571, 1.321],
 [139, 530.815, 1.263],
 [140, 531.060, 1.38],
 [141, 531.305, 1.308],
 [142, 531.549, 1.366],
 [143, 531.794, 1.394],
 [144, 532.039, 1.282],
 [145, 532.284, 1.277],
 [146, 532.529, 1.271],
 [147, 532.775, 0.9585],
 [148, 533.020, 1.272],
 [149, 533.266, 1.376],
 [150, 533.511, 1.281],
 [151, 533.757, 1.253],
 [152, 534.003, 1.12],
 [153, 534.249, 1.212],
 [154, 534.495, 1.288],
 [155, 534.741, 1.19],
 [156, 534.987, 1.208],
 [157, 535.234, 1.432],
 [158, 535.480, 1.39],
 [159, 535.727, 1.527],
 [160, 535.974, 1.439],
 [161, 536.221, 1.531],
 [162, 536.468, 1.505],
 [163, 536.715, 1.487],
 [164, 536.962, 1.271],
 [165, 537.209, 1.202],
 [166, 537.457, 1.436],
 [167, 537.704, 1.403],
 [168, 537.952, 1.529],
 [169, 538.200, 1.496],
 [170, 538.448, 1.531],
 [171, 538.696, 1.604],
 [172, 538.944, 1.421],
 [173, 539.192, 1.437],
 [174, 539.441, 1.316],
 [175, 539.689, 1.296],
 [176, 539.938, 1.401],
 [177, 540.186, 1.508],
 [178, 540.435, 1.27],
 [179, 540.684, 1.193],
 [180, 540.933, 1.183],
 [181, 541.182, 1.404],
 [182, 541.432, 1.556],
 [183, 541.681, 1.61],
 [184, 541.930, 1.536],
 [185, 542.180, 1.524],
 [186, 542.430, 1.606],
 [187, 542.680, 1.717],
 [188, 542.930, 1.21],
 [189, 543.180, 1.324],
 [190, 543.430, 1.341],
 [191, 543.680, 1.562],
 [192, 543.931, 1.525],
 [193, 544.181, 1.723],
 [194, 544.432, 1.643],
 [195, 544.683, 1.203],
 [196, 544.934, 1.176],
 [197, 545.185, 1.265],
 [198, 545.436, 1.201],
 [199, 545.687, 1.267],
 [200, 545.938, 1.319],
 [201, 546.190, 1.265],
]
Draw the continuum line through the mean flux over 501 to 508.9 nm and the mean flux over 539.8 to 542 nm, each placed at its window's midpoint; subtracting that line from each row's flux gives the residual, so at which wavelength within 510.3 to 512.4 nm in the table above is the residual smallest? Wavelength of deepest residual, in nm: 510.674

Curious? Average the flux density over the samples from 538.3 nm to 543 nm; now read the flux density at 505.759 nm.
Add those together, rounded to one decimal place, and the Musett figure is 2.4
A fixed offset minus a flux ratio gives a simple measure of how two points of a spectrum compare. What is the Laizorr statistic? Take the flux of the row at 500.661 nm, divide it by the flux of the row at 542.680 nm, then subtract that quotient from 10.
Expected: 9.54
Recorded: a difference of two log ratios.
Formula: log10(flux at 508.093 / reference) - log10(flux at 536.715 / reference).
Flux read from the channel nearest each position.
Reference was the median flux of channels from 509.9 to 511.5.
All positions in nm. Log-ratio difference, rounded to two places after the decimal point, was -0.25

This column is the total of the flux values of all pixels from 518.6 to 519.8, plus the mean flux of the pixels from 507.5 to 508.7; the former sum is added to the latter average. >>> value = 5.3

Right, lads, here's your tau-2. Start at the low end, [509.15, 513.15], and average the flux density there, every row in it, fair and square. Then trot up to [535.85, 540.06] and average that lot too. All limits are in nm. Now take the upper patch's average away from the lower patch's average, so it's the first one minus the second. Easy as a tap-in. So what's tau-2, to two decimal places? -0.56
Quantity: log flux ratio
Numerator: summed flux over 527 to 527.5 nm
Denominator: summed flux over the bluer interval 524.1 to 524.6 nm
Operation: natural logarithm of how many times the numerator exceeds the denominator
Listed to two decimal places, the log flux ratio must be -0.12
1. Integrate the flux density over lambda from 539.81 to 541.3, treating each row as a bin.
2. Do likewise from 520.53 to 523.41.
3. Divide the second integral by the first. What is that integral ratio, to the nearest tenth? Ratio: 1.5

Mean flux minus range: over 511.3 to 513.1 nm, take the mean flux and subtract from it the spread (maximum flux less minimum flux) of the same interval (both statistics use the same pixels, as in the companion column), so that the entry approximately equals 0.61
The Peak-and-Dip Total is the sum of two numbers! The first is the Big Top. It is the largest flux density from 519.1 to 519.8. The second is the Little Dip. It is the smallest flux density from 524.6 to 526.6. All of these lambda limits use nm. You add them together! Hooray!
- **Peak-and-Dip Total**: 1.77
